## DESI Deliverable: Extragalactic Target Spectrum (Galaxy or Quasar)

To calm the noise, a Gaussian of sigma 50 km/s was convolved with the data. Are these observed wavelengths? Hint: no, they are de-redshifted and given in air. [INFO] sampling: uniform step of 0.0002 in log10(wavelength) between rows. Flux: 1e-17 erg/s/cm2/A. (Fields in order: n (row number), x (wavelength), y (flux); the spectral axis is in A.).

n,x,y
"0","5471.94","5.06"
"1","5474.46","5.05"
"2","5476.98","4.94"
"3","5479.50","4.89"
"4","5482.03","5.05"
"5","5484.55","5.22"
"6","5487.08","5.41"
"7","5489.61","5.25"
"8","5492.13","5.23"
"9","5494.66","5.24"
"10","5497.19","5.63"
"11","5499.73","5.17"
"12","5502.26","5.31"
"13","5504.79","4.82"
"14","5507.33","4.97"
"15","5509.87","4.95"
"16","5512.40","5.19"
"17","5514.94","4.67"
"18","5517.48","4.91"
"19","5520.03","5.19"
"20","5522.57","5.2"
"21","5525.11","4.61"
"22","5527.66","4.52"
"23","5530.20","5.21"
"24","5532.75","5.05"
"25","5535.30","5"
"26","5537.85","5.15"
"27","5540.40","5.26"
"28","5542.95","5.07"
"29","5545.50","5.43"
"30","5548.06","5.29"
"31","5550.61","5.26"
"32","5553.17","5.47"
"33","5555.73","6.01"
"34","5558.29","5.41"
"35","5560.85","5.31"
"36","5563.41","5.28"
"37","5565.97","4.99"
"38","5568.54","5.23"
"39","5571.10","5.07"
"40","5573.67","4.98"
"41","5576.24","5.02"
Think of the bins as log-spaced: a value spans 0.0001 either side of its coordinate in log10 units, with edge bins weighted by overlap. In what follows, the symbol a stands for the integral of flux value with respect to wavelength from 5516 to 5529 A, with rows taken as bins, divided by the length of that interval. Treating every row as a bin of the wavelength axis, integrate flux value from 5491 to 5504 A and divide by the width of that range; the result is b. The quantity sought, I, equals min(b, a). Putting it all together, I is 4.88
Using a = 4.88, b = 5.30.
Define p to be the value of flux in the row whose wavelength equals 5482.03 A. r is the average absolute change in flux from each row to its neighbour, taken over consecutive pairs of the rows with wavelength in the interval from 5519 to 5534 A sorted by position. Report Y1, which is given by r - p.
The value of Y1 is -4.74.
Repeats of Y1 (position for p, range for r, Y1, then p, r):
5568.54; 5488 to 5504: -5.03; 5.23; 0.20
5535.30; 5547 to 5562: -4.70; 5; 0.30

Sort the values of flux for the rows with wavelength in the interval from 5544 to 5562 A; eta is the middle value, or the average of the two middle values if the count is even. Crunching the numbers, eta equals 5.4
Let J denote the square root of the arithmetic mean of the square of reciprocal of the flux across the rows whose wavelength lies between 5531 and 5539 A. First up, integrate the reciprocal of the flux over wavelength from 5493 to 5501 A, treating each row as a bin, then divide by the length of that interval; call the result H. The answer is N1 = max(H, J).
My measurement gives 0.197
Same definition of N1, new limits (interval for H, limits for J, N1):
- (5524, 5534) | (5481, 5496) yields 0.207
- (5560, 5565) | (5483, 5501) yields 0.190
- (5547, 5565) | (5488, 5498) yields 0.188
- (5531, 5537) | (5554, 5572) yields 0.198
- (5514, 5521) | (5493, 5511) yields 0.203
